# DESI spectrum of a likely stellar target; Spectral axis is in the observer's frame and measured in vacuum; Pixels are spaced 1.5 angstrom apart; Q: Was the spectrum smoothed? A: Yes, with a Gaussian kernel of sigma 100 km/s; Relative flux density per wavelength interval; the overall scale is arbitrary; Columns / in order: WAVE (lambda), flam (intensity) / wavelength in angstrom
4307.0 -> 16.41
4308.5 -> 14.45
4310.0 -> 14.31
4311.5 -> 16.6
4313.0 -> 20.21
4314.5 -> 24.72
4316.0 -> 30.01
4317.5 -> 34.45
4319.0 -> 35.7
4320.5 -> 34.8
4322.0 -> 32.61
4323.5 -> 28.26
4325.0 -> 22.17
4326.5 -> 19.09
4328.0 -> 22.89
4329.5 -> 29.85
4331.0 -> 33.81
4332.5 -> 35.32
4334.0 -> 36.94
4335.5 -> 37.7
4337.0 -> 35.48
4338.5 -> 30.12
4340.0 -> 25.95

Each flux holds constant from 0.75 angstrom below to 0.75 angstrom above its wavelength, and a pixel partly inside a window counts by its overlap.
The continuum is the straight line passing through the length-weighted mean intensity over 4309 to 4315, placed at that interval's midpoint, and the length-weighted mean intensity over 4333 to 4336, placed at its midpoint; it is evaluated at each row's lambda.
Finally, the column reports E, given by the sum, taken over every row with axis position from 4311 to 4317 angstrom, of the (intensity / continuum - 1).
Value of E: 0.5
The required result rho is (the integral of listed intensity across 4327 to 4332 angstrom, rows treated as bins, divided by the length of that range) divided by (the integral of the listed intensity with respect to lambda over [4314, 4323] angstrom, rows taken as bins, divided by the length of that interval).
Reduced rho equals 0.89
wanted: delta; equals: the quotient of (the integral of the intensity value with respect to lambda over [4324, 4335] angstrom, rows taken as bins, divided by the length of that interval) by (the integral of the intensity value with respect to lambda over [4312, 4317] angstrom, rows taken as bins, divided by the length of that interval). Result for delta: 1.15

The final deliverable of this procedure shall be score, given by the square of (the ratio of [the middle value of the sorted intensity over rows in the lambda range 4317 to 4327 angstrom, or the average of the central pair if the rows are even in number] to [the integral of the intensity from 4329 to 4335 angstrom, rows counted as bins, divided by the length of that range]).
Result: 0.90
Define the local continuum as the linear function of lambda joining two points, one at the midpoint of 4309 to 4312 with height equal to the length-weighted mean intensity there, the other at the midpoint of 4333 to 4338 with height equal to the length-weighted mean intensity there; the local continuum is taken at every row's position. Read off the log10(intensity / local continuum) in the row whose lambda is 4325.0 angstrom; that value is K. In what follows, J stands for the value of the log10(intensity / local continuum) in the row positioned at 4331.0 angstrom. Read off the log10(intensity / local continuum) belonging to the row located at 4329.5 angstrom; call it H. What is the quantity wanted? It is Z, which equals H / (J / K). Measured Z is 0.111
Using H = -0.02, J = 0.02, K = -0.09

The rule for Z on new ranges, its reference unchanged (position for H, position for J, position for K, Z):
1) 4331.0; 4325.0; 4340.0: 0.034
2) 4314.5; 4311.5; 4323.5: 0.312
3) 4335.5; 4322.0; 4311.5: 0.002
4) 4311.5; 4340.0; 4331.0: -0.001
